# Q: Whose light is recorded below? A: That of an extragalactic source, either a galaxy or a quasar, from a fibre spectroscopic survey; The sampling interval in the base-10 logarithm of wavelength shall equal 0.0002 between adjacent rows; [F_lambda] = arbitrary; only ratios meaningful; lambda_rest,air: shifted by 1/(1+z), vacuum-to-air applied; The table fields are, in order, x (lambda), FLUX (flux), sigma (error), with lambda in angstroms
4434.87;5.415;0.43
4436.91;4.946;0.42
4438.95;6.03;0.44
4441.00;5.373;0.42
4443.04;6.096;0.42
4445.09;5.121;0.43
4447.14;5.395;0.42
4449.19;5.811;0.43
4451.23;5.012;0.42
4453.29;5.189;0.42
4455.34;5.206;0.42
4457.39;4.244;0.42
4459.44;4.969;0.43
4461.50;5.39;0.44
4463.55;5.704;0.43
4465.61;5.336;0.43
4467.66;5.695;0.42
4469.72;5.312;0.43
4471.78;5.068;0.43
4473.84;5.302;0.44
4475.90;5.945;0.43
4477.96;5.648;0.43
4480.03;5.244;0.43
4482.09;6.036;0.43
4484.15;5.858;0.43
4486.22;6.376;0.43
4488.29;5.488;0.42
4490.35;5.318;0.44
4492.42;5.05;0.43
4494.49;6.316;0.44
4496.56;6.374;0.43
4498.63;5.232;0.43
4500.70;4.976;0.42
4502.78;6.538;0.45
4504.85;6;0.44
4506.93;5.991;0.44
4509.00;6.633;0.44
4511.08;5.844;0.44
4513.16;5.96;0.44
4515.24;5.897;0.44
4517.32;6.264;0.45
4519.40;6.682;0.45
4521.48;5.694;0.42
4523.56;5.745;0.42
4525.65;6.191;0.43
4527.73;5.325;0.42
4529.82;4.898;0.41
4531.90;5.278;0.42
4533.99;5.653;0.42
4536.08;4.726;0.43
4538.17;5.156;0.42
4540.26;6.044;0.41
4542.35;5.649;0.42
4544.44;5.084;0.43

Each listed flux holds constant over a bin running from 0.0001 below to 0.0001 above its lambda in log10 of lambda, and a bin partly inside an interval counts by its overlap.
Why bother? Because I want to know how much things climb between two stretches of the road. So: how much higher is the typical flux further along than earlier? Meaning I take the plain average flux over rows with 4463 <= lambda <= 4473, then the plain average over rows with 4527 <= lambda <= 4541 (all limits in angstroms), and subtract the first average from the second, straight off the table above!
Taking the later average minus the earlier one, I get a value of -0.13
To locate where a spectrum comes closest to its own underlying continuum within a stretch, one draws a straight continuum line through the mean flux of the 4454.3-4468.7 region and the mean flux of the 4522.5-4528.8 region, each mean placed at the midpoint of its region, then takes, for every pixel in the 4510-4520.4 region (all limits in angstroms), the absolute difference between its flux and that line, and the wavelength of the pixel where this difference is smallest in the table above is 4511.08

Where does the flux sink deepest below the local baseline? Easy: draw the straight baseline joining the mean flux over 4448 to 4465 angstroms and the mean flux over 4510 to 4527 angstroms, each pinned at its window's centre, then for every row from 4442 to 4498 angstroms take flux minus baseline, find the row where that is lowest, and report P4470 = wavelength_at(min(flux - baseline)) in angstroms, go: 4457.39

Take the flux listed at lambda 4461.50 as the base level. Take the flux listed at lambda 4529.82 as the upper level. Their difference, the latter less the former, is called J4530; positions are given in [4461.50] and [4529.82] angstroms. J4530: -0.5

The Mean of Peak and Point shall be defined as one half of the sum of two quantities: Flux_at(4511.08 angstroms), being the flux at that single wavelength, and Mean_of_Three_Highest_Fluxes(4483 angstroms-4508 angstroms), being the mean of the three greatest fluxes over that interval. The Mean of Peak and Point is 6.14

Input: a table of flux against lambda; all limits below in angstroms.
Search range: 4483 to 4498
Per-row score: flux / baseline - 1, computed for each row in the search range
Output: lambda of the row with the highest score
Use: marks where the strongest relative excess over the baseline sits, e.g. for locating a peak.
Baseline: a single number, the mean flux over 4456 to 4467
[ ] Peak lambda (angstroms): 4486.22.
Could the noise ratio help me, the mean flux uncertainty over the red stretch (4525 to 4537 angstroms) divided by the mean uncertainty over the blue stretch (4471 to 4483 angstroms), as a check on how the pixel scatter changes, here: 0.98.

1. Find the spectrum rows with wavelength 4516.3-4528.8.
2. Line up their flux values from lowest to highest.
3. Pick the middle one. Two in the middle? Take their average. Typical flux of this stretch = 6.0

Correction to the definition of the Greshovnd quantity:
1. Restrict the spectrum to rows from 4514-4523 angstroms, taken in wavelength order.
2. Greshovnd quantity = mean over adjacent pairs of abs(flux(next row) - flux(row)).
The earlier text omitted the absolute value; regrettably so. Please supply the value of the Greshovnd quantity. 0.59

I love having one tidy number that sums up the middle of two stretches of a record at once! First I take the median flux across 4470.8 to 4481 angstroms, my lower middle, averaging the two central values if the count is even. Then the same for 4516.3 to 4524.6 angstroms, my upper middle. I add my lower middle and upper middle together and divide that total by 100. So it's 0.113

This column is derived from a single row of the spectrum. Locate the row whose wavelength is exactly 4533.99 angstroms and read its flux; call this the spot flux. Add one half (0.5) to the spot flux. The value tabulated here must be 6.2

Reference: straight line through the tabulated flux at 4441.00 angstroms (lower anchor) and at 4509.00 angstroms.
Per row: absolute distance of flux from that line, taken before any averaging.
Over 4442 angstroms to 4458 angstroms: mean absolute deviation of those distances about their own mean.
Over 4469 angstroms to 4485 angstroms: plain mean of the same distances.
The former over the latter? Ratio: 0.56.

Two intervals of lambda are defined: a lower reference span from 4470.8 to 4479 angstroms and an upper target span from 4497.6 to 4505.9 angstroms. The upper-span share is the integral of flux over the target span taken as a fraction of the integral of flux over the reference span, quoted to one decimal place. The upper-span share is 1.0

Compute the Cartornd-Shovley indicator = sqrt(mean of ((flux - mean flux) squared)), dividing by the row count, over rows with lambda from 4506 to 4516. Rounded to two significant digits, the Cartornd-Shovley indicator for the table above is 0.29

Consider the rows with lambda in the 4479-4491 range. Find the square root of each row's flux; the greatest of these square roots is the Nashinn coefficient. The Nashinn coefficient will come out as 2.53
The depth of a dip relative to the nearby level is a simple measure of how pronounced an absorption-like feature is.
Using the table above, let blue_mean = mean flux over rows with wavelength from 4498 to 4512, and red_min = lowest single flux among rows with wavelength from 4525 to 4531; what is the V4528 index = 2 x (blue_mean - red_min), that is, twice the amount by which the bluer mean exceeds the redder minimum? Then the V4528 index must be 2.0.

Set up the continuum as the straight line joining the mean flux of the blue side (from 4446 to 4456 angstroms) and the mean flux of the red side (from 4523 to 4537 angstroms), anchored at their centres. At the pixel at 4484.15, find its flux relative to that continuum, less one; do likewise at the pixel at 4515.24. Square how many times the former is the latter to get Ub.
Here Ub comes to 1.0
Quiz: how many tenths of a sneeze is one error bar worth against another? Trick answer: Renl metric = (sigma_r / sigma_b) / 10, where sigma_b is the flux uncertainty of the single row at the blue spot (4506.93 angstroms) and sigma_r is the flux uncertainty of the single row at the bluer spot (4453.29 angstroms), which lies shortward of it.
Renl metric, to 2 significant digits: 0.095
